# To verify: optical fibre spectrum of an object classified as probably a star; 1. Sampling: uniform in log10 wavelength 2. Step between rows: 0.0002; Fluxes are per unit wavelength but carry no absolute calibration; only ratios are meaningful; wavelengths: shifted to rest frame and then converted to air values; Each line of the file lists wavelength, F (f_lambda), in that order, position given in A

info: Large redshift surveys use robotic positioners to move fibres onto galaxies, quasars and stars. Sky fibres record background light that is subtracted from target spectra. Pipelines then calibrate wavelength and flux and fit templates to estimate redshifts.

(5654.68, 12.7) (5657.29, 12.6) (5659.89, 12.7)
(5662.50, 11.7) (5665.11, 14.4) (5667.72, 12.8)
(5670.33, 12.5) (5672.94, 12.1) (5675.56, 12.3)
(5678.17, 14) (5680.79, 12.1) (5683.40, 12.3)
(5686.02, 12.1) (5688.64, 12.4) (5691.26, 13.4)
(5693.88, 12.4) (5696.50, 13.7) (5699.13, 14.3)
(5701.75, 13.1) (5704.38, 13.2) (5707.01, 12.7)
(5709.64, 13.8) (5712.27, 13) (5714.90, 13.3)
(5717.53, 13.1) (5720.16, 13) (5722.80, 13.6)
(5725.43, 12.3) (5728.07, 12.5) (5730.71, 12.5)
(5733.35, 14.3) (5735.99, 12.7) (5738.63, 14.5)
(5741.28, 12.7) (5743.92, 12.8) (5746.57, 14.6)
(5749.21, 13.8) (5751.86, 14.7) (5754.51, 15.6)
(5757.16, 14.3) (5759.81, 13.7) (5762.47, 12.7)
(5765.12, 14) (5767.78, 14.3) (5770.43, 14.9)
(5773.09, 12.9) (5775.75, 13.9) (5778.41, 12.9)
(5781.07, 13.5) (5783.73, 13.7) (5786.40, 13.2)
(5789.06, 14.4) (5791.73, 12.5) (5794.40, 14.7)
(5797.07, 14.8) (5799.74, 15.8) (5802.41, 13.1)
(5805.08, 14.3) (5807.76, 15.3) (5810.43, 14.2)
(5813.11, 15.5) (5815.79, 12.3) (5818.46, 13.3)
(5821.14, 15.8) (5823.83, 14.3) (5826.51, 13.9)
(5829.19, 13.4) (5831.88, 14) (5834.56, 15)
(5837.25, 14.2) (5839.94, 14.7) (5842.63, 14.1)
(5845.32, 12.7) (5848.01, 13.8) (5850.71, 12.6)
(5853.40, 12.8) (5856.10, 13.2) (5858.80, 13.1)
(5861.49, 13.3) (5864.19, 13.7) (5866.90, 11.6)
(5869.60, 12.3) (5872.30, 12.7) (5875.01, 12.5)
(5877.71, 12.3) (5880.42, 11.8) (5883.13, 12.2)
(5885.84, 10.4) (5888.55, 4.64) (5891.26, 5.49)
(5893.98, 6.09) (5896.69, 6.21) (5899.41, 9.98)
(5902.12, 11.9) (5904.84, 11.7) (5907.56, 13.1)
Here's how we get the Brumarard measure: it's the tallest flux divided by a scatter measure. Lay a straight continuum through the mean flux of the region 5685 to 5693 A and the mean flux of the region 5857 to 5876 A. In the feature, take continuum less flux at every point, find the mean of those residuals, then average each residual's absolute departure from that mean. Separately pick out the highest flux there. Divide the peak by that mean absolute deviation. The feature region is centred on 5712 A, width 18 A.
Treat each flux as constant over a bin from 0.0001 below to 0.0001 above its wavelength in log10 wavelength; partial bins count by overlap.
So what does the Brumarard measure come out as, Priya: 58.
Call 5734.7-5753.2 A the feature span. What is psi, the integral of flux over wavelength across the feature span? 253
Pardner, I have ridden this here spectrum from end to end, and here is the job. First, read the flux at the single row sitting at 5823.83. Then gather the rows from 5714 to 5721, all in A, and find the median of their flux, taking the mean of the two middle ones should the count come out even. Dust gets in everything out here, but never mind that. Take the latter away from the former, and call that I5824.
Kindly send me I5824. 1.2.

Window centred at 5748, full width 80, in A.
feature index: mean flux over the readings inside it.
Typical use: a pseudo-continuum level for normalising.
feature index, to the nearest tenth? 13.6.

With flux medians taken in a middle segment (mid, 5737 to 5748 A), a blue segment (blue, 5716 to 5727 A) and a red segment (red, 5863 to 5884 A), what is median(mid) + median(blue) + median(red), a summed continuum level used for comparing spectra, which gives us 39.0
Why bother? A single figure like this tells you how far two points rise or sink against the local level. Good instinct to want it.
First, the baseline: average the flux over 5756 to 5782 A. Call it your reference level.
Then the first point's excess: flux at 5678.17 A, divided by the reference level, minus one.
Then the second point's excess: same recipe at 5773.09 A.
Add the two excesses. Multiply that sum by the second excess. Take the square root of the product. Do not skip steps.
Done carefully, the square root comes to 0.047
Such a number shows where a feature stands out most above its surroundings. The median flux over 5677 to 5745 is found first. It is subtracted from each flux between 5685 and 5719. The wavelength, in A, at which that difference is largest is 5699.13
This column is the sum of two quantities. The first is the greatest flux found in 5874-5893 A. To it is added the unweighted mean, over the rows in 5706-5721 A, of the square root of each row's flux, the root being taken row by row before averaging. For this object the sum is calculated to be 16.1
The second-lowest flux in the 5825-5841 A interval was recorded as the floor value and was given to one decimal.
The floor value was 13.9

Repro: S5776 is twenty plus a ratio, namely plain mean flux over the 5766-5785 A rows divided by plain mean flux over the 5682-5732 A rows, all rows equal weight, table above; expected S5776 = 21.1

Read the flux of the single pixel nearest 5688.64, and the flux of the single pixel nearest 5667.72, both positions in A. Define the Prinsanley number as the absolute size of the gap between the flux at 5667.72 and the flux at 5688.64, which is 0.40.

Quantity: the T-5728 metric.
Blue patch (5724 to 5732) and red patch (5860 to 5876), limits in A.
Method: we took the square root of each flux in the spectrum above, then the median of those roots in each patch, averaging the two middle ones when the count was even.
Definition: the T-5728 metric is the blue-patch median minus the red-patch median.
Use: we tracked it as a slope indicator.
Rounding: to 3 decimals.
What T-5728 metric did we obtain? -0.014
